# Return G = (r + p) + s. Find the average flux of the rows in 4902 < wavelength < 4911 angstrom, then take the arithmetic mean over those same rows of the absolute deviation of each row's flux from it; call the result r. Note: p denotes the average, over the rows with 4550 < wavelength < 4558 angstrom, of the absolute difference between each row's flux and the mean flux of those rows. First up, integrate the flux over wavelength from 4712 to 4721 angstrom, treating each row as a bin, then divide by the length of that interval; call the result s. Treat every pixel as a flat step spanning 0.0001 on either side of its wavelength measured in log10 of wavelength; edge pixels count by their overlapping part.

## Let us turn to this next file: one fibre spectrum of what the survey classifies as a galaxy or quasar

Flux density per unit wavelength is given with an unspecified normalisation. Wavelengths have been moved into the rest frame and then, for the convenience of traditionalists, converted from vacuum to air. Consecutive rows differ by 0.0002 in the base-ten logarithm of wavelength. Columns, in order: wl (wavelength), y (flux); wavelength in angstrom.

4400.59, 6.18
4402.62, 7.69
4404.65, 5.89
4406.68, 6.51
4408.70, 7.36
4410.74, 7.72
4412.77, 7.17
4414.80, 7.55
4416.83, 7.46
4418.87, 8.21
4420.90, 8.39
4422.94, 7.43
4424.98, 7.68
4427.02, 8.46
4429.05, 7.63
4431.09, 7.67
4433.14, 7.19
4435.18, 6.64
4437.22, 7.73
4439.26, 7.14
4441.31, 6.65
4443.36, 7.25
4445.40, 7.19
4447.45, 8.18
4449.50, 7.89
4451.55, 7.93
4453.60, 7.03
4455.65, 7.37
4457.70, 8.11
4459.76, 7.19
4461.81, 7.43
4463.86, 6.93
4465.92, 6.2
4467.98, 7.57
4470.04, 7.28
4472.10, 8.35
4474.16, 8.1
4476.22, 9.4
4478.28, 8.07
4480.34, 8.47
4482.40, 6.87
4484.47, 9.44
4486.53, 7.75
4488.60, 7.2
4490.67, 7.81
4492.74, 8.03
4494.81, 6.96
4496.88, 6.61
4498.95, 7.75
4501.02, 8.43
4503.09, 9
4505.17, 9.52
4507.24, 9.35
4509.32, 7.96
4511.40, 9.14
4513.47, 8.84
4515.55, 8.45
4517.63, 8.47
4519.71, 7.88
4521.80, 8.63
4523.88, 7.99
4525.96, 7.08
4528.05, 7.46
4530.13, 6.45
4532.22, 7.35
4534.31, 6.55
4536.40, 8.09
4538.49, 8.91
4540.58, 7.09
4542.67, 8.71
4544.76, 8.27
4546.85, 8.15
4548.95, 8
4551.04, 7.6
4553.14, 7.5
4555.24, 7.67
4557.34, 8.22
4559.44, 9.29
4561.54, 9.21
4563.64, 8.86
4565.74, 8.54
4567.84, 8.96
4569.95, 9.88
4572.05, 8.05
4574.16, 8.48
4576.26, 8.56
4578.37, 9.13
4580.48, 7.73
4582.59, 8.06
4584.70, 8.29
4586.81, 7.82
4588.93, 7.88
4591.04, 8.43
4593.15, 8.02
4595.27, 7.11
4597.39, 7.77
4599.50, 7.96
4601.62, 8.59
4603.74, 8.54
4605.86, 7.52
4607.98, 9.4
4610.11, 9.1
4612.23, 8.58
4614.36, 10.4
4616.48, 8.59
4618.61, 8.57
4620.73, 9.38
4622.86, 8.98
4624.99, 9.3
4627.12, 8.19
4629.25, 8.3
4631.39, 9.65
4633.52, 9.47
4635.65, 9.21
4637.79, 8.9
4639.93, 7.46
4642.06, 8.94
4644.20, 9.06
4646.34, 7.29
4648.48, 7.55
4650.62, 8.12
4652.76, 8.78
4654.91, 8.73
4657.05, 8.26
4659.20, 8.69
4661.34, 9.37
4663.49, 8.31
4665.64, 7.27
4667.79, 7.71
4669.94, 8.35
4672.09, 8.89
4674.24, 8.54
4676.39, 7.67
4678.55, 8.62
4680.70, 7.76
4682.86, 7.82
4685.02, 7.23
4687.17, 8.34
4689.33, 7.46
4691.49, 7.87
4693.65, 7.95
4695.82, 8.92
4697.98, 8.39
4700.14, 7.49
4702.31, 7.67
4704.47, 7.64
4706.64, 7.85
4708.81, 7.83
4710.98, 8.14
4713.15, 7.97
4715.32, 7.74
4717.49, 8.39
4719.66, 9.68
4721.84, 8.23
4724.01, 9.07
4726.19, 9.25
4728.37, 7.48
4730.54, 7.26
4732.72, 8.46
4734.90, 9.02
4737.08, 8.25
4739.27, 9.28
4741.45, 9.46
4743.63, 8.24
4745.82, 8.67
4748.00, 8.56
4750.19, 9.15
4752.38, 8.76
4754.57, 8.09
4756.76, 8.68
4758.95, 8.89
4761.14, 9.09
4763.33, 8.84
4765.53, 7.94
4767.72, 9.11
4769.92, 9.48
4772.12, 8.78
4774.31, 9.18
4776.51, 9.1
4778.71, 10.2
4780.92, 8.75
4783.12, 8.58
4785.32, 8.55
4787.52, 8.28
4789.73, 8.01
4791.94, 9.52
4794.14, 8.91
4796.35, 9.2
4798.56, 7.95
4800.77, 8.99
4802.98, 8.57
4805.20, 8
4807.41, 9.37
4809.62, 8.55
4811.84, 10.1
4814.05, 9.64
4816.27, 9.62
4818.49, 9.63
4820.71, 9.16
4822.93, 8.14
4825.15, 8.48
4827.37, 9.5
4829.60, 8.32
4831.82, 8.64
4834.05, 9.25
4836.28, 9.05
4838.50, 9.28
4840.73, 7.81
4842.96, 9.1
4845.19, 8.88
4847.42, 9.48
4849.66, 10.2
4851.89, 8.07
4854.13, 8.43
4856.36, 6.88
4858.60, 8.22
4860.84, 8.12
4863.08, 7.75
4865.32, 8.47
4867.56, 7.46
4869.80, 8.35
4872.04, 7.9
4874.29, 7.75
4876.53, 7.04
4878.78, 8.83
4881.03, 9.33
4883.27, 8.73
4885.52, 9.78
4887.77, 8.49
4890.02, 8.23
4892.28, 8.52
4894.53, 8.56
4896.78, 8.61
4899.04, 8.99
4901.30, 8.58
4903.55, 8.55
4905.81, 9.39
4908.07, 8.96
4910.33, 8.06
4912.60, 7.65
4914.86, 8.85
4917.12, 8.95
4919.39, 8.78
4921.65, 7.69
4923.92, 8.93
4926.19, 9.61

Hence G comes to 9.1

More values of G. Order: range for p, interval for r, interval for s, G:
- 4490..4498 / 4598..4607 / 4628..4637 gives 10.1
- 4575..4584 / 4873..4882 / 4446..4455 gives 9.0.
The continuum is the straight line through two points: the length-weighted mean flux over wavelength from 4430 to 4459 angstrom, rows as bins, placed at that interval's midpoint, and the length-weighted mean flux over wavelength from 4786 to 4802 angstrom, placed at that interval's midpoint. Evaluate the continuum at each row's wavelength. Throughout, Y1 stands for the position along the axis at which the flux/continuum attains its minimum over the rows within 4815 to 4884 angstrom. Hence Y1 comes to 4856.36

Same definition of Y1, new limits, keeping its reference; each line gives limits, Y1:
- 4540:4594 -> 4540.58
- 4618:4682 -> 4665.64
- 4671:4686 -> 4685.02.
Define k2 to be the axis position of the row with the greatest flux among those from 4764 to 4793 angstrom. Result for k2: 4778.71 angstrom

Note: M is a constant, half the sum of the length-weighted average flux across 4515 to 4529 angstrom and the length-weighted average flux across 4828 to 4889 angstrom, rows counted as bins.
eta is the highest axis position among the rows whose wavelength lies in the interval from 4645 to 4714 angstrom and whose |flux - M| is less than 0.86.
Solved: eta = 4713.15 angstrom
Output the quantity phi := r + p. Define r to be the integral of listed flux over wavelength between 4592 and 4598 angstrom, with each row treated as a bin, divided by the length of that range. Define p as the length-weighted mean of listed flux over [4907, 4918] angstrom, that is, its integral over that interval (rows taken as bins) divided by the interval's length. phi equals 16.1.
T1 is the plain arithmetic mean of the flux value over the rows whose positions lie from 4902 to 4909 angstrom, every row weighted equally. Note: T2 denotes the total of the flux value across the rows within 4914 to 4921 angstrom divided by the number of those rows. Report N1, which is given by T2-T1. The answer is -0.1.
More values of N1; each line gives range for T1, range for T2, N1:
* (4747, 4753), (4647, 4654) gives -0.7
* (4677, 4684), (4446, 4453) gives -0.1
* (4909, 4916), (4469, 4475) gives -0.3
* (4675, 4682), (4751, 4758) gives 0.5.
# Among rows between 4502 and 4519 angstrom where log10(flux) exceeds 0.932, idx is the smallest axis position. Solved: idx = 4503.09 angstrom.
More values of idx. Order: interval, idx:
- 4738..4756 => 4739.27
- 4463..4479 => 4476.22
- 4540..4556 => 4542.67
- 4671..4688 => 4672.09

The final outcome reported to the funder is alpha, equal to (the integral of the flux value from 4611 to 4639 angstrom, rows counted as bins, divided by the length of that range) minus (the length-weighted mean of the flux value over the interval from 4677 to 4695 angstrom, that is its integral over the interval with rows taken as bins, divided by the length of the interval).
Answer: 1.1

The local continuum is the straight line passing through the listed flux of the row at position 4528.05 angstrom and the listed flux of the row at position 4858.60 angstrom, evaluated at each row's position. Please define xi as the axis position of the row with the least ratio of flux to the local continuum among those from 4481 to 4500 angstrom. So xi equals 4496.88 angstrom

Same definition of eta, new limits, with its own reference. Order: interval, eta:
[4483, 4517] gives 4515.55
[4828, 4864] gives 4863.08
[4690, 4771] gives 4765.53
